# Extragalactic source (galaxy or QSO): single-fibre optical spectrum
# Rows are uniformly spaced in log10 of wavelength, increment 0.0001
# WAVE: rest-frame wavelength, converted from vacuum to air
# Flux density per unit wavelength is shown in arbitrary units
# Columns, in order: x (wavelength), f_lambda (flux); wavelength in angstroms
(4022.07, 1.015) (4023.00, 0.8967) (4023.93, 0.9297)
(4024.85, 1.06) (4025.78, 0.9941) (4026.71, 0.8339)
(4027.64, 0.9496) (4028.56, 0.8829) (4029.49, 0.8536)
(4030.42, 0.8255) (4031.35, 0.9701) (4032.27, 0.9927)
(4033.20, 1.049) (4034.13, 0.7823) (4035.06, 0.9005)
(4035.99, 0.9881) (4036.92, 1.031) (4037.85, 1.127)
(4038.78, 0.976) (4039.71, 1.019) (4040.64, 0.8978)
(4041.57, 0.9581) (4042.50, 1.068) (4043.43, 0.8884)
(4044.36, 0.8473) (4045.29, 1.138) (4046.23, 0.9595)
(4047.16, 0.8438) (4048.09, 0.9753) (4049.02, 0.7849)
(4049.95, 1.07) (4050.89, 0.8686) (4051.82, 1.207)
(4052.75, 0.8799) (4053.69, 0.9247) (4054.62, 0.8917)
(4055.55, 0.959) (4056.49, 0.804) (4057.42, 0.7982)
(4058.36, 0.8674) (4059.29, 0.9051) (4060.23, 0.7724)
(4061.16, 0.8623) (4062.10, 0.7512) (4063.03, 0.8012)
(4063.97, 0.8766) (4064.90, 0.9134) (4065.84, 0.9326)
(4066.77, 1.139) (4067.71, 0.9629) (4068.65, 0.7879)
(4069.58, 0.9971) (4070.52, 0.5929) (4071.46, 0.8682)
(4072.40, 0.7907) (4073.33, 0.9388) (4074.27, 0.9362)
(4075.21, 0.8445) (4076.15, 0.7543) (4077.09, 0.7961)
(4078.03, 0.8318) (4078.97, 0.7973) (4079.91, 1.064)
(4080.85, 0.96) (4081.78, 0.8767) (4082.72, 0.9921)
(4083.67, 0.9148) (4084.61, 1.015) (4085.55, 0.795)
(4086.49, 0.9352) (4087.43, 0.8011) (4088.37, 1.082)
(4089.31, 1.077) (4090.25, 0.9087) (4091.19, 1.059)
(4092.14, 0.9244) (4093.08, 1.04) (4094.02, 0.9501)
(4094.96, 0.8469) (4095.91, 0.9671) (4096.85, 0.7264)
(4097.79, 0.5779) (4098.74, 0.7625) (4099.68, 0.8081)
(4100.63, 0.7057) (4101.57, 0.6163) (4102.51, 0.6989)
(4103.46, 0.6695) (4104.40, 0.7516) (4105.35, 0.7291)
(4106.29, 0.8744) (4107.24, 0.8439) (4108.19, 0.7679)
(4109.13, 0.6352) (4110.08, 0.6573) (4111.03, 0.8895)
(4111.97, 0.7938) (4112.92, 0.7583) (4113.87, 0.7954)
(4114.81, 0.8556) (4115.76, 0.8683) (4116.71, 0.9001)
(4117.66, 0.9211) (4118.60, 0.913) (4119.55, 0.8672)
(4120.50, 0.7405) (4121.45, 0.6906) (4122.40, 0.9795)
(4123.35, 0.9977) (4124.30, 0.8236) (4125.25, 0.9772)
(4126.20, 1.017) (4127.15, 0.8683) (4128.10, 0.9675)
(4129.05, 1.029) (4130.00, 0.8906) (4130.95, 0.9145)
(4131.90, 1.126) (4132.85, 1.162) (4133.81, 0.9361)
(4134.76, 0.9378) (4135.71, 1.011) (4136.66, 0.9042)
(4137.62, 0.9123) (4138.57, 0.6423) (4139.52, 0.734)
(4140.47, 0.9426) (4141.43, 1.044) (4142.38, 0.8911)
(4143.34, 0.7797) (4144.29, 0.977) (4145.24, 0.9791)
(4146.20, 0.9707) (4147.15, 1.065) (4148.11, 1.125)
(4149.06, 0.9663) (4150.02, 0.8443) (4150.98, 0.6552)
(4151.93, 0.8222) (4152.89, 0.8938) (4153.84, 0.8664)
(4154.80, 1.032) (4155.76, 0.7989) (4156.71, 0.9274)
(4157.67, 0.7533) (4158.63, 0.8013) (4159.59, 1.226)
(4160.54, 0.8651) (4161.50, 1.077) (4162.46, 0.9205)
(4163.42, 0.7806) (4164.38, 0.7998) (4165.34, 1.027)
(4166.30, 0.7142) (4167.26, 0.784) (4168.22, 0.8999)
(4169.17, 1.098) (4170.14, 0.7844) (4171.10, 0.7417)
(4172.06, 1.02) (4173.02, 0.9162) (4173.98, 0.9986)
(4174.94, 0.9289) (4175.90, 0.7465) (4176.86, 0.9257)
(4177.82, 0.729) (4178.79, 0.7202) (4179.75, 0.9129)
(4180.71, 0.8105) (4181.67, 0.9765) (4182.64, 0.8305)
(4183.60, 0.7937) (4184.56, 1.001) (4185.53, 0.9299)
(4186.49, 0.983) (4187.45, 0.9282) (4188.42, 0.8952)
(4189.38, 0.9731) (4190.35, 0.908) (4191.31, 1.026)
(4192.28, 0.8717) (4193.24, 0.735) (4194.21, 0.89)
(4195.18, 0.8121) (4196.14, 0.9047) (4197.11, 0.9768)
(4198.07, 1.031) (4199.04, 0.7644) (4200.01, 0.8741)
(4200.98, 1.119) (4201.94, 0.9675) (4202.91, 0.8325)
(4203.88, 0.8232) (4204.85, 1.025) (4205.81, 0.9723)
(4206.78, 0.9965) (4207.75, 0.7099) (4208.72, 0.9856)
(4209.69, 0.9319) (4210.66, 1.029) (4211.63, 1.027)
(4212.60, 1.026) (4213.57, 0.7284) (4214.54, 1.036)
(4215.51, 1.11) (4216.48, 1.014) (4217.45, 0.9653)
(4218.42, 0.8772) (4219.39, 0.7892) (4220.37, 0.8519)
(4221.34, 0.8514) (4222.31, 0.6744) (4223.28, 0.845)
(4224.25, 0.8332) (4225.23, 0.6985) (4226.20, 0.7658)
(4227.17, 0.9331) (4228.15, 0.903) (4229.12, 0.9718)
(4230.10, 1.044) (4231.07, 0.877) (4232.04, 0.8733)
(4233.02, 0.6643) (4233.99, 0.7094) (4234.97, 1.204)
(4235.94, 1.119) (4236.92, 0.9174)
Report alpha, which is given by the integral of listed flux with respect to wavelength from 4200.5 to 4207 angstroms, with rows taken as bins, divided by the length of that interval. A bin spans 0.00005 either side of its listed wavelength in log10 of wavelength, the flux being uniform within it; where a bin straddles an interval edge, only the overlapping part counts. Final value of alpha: 0.96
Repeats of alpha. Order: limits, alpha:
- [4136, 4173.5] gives 0.90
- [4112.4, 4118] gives 0.85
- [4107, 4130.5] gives 0.86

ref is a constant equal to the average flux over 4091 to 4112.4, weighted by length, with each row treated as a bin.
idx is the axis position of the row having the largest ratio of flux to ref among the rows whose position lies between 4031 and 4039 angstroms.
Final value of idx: 4037.85 angstroms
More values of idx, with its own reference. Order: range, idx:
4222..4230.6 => 4230.10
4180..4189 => 4184.56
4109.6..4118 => 4117.66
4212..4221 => 4215.51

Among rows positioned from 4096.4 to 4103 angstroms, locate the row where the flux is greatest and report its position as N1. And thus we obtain 4099.68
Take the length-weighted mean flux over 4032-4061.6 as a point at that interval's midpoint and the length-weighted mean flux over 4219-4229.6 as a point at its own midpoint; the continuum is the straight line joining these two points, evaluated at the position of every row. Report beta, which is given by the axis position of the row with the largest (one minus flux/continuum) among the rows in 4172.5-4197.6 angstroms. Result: 4178.79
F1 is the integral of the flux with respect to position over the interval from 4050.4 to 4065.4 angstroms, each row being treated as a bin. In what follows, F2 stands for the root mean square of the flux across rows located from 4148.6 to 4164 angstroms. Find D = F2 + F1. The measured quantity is 14.10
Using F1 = 13.2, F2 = 0.899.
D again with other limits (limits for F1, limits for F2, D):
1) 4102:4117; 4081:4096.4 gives 12.63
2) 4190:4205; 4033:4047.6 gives 14.58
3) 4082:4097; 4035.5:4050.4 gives 15.12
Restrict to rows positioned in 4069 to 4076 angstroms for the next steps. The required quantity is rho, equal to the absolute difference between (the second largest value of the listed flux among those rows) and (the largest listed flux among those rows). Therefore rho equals 0.06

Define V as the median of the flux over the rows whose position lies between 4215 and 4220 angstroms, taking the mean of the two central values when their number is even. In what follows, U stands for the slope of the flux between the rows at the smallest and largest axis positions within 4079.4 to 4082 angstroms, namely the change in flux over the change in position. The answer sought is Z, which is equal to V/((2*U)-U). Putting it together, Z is -10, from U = -0.10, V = 0.965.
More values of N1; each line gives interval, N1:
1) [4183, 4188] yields 4184.56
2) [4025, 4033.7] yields 4033.20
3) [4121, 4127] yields 4126.20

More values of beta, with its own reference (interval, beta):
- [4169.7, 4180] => 4178.79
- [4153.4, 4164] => 4157.67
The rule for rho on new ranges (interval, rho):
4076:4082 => 0.10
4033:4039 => 0.08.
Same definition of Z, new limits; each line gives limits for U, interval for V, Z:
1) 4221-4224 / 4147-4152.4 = -274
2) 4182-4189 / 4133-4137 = 84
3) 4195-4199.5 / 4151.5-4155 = -71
